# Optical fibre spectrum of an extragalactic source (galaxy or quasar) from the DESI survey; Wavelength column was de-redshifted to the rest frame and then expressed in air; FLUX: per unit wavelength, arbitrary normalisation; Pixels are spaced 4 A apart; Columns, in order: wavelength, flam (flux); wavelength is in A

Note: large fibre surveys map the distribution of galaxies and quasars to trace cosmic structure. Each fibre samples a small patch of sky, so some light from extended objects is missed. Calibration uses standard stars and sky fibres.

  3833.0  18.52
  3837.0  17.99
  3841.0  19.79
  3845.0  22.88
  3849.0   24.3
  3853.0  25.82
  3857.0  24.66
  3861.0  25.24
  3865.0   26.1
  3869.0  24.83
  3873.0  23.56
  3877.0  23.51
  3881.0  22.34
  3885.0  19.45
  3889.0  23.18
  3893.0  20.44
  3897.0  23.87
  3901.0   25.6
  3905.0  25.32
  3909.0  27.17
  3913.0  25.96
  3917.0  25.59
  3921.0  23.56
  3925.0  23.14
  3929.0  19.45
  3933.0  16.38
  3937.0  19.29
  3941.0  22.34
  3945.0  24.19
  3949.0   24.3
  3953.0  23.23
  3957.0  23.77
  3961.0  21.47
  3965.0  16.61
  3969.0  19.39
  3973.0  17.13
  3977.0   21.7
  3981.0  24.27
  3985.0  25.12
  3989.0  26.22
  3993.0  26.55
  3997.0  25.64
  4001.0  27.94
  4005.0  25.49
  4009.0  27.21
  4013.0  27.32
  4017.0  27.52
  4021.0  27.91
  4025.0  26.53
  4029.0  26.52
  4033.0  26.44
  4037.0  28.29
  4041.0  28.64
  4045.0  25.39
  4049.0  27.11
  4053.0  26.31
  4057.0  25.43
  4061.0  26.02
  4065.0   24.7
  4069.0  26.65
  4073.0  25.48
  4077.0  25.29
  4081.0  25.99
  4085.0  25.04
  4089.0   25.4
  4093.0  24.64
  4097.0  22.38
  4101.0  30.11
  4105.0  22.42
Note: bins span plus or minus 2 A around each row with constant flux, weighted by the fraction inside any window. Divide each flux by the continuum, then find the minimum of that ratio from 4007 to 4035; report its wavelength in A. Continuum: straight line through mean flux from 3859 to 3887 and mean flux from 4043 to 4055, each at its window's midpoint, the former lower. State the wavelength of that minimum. 4033.0 A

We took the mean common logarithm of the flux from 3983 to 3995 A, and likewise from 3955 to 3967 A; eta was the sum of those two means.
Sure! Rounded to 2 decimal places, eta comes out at 2.72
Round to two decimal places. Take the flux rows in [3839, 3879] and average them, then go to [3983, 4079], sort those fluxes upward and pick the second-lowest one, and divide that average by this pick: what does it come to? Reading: 0.96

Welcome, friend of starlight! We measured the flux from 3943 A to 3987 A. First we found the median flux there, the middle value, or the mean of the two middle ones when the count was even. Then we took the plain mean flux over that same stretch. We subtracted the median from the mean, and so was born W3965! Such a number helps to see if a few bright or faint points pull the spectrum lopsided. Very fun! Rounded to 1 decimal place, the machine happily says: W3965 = -1.3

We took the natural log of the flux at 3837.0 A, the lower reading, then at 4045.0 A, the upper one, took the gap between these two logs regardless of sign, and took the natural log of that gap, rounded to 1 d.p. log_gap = -1.1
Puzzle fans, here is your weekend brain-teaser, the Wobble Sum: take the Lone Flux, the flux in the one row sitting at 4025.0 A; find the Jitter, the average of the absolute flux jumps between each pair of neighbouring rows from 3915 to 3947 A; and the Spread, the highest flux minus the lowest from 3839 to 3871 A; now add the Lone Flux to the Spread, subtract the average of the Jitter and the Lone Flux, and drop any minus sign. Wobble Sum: 18.4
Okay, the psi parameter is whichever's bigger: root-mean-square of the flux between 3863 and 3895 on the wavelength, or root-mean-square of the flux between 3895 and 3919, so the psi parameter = 25.6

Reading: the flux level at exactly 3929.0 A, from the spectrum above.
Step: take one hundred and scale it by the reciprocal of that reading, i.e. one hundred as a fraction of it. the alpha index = 5.1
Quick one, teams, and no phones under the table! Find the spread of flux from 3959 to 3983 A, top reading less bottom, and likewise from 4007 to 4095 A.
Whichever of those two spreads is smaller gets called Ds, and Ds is 4.0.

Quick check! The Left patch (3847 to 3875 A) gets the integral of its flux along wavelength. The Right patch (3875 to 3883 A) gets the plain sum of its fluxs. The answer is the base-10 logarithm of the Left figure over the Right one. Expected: 1.2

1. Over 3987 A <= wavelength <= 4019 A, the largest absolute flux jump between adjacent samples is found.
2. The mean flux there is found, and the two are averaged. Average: 14.6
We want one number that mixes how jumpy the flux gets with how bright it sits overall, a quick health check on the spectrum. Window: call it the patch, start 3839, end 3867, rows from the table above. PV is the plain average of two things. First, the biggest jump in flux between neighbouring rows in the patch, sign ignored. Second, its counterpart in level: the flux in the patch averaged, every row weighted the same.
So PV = 13.6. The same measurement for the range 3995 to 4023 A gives 14.7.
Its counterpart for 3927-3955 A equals 12.2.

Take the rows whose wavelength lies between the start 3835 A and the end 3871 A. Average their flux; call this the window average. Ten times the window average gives 235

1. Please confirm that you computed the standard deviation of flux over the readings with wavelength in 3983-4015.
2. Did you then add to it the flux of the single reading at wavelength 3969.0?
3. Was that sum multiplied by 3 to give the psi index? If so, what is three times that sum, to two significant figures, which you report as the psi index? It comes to 61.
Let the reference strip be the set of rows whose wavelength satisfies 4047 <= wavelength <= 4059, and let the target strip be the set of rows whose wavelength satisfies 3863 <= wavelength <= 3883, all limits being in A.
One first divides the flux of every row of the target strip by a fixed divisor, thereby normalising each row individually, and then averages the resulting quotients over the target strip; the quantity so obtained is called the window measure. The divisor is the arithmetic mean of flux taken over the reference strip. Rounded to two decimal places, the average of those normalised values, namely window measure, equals 0.92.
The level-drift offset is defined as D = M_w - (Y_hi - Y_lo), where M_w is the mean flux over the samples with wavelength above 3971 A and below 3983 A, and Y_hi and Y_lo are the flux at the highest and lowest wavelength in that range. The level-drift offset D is 14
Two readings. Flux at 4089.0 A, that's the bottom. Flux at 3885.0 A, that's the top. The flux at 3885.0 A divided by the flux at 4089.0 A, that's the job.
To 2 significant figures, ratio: 0.77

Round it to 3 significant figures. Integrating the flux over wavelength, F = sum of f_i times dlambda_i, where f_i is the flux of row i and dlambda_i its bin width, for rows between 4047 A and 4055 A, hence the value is 214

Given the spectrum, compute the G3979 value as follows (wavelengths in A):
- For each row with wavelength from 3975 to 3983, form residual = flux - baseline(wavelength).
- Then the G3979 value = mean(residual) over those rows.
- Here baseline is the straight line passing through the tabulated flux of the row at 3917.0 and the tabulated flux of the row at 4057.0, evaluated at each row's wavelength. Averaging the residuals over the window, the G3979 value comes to -2.5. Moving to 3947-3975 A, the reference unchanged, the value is -4.7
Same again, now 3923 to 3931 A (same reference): -4.3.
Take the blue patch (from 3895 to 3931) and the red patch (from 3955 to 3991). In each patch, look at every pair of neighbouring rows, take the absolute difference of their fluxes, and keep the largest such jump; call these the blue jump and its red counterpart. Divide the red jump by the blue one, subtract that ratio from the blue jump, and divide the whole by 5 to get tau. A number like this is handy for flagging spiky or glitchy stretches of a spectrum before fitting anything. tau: 0.47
